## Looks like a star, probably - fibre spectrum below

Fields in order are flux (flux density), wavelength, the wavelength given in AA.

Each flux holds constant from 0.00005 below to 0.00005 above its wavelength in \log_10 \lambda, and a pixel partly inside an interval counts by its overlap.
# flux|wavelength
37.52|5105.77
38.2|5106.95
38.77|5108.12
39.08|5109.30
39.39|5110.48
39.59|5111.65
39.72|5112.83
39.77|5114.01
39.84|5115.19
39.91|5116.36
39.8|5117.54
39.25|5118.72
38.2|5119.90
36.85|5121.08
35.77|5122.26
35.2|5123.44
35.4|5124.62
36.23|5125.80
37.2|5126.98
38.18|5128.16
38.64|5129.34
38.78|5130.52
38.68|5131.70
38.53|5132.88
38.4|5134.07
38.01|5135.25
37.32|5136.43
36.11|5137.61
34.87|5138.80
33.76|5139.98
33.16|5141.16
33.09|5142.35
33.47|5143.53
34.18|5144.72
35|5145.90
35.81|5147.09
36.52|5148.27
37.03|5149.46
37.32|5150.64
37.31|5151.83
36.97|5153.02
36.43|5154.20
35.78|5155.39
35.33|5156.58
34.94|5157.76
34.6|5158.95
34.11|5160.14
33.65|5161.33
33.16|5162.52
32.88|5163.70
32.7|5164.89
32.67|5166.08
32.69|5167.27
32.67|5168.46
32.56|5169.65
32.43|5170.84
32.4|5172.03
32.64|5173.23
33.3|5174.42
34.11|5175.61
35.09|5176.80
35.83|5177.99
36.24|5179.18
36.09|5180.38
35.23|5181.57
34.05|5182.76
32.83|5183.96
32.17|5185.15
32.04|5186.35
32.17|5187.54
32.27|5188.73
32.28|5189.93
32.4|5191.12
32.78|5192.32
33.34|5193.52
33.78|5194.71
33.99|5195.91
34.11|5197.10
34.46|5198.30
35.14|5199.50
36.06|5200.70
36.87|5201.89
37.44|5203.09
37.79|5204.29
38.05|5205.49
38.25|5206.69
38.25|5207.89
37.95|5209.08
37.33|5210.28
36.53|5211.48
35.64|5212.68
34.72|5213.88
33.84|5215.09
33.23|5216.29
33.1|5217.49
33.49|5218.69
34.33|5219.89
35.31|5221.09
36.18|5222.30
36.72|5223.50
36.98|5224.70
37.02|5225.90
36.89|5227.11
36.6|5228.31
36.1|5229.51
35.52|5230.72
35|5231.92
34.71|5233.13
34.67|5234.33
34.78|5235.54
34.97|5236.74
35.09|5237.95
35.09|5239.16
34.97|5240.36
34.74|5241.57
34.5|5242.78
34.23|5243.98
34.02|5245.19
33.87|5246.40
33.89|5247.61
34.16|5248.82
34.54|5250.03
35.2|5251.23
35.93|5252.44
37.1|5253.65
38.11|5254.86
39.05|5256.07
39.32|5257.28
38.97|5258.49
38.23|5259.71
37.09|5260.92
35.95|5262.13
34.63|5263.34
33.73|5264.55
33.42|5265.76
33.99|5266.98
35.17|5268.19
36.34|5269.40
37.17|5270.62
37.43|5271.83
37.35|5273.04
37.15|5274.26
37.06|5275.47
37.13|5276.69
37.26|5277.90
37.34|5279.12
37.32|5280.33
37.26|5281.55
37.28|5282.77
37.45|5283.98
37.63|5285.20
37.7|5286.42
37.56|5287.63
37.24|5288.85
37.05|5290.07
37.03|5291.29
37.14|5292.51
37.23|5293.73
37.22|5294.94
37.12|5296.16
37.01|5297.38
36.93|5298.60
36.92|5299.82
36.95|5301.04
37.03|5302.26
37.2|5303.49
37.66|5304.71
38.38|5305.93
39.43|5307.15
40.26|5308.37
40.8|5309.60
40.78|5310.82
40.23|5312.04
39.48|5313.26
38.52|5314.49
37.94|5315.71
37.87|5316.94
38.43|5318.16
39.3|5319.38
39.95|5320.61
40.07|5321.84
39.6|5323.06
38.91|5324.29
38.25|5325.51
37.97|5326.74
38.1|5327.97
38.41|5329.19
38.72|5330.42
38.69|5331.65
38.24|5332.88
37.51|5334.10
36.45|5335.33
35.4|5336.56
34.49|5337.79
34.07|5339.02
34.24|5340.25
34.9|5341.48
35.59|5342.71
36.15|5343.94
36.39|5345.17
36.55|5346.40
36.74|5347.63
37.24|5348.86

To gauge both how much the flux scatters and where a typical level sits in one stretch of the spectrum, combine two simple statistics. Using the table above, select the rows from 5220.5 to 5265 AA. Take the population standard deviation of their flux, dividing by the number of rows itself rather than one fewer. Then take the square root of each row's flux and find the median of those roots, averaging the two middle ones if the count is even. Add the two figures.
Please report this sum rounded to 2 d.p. 7.46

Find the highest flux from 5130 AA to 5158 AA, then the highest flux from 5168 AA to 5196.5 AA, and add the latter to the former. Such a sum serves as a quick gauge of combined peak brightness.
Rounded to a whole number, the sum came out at 75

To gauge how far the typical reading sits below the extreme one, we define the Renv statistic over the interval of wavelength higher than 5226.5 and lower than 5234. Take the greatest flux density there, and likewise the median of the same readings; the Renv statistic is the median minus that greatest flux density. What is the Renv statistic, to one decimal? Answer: -1.1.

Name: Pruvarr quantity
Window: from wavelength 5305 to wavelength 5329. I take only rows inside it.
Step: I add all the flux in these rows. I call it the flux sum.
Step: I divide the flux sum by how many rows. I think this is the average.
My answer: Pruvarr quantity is 39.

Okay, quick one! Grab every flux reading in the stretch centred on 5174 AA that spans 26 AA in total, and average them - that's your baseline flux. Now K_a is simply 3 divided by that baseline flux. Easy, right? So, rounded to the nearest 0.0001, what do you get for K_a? 0.0895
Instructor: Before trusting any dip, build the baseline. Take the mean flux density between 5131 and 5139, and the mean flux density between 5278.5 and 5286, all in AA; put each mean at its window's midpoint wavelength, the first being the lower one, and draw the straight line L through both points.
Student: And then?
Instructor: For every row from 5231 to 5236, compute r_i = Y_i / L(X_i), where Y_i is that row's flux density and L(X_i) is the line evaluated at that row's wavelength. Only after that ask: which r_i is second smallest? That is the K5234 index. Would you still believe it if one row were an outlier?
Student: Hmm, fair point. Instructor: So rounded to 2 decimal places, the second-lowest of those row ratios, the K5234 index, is 0.93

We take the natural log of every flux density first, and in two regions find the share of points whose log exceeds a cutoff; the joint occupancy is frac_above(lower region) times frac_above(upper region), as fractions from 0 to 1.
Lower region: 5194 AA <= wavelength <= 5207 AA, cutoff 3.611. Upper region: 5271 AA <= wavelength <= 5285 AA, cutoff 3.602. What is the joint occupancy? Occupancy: 0.36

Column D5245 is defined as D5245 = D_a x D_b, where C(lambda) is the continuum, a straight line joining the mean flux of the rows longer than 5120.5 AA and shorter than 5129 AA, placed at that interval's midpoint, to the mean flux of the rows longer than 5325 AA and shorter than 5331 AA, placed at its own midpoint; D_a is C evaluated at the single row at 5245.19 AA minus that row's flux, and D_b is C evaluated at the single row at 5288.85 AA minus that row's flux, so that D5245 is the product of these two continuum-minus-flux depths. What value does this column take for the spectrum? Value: 2.4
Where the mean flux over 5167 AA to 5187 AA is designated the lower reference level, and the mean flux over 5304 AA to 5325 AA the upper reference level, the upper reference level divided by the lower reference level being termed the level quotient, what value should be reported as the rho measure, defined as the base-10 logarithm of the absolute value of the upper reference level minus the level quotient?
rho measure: 1.58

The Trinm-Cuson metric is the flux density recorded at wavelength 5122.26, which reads 35.77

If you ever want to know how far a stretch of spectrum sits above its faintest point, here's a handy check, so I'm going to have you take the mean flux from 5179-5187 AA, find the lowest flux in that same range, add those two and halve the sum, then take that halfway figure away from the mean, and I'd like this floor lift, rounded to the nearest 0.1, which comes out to 1.0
